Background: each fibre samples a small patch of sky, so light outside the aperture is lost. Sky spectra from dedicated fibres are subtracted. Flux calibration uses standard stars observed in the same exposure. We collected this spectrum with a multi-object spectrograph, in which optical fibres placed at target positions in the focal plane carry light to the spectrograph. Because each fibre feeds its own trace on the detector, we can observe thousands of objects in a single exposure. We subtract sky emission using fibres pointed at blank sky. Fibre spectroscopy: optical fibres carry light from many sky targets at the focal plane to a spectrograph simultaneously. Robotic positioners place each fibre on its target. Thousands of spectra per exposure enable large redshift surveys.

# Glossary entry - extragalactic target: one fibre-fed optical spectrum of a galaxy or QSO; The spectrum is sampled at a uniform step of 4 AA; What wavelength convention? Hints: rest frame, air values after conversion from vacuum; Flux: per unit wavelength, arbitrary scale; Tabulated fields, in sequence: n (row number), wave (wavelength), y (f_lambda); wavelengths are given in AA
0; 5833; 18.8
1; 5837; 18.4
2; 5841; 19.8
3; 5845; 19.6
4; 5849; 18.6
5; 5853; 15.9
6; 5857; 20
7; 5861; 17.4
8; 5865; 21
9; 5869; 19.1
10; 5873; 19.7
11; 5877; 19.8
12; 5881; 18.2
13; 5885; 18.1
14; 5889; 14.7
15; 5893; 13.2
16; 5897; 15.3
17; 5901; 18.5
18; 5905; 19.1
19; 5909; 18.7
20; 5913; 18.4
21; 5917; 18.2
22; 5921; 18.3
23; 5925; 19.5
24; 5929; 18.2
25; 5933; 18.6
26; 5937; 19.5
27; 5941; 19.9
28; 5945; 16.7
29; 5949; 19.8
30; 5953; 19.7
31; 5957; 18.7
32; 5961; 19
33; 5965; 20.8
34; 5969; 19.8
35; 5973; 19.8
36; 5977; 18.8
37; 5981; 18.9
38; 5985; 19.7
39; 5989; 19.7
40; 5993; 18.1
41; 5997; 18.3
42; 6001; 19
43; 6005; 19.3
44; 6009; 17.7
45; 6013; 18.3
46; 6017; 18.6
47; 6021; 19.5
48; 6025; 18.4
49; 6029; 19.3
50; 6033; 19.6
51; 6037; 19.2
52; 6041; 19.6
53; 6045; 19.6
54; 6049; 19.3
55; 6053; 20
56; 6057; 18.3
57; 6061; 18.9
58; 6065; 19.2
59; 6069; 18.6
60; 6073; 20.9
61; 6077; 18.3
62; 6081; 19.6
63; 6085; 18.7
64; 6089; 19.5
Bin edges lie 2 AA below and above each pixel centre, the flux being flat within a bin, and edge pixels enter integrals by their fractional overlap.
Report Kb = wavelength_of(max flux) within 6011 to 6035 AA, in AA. 6033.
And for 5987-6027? 5989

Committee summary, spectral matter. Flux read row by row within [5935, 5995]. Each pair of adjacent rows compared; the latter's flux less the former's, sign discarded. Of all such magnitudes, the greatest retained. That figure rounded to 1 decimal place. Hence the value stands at 3.2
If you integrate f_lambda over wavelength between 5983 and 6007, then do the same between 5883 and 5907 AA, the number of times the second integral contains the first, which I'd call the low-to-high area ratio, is 0.87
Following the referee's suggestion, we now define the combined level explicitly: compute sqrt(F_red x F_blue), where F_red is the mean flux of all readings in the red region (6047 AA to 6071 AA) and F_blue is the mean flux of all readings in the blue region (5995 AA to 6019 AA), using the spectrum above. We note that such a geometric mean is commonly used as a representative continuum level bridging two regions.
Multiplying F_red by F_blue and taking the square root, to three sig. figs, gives 18.8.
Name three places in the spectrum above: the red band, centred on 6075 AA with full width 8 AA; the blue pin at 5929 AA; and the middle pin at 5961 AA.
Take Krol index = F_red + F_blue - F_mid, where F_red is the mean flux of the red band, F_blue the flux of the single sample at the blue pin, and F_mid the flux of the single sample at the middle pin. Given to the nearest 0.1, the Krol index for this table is 18.8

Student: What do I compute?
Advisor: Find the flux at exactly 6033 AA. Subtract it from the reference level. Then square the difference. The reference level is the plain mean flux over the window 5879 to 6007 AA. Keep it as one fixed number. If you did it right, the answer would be 1.18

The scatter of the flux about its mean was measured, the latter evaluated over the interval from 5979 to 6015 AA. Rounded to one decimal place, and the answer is 0.7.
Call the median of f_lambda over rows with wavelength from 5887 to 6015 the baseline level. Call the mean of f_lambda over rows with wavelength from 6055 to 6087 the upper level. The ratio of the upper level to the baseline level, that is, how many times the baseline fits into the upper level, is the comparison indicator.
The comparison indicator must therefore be 1.017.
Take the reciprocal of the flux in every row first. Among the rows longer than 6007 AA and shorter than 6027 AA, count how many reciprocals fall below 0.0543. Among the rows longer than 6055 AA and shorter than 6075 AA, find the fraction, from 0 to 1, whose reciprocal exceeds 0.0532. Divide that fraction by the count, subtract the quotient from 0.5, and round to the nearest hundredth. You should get 0.30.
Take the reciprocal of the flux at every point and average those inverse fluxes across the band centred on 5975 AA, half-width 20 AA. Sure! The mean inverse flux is 0.0518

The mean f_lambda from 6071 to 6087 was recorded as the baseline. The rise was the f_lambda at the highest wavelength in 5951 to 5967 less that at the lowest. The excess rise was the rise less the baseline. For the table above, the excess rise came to -18.3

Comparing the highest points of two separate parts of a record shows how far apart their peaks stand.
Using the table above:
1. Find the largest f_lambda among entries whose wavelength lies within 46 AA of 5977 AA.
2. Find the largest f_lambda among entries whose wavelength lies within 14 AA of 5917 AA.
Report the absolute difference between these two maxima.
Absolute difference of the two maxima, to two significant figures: 1.3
